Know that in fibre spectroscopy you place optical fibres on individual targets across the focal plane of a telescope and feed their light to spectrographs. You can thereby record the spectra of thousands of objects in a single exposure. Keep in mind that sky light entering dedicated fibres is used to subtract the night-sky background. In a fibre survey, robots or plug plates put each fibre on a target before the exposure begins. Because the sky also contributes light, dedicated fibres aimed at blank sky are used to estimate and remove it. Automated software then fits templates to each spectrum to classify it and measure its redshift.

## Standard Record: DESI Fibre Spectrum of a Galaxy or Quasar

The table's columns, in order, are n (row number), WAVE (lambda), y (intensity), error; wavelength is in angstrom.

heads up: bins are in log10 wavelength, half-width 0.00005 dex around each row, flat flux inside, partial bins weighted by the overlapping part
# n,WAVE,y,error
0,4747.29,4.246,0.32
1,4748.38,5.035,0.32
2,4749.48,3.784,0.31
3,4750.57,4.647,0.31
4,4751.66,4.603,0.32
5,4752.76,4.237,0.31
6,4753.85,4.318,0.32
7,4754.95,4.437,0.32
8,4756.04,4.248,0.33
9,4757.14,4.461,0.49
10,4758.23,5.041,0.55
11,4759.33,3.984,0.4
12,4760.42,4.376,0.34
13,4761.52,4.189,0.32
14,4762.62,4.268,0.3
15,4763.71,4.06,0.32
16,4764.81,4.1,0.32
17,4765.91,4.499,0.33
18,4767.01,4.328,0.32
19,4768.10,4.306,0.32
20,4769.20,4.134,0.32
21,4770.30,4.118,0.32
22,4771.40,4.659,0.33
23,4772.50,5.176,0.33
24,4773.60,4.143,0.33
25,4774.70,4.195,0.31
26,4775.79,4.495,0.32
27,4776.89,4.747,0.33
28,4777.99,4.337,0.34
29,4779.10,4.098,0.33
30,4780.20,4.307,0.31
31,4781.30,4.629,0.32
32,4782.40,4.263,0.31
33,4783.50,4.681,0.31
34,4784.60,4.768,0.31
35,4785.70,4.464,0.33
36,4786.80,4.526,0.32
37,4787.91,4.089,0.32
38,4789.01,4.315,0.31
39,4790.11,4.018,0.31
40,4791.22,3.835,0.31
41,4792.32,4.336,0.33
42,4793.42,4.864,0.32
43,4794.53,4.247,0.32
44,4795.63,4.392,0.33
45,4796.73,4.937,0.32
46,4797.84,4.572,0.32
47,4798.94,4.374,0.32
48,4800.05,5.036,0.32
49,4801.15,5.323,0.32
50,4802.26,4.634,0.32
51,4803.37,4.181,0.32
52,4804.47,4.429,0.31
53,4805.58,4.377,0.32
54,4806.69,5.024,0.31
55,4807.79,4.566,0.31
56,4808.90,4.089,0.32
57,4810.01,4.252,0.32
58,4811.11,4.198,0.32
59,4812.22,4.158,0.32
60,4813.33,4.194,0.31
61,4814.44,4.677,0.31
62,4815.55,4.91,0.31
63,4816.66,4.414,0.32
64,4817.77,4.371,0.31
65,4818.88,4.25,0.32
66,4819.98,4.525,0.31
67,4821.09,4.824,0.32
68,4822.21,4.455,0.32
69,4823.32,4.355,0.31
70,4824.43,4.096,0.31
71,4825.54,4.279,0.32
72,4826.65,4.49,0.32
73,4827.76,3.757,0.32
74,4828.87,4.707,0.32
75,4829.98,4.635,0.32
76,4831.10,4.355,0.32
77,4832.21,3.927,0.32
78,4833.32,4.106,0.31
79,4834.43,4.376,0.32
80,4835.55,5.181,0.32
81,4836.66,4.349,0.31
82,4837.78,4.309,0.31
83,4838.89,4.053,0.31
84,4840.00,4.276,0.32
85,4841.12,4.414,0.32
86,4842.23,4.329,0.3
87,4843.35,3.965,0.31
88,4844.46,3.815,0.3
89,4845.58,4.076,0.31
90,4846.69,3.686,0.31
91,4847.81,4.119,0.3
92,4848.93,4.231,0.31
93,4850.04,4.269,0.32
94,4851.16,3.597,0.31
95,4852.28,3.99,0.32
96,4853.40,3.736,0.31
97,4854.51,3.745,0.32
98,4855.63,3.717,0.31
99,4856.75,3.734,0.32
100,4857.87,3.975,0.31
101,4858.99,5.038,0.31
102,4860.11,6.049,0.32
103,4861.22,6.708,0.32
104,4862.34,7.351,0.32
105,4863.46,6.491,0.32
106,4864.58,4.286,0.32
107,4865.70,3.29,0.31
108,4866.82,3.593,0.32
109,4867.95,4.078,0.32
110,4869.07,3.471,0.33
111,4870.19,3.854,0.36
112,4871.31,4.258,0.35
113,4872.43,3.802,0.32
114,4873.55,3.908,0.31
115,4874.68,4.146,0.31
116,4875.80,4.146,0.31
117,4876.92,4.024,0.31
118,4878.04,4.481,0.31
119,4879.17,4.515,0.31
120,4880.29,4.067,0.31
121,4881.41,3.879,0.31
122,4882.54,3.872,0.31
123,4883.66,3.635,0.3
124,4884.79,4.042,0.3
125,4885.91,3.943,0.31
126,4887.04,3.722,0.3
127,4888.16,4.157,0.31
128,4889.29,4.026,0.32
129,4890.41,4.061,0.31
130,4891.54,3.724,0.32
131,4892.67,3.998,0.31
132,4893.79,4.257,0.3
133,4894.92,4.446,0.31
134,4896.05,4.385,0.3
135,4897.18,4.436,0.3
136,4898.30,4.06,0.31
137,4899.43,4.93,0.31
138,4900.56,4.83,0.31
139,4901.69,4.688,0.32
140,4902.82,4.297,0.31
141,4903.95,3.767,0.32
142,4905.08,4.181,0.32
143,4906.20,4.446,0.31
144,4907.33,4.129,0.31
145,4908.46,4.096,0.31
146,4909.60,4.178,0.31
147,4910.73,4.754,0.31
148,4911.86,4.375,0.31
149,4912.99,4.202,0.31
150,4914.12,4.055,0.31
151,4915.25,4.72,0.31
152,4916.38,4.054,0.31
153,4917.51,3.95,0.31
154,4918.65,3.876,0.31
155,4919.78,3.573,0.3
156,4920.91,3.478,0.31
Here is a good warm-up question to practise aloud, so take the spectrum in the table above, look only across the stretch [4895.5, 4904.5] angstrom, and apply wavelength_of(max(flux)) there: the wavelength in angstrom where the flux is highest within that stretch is 4899.43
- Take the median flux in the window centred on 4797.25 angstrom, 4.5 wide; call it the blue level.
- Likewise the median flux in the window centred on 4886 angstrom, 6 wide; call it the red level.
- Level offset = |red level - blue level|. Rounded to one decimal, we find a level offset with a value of 0.5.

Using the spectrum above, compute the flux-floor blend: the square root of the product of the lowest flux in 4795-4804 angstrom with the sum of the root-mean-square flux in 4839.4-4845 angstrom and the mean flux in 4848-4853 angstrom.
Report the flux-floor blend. 5.85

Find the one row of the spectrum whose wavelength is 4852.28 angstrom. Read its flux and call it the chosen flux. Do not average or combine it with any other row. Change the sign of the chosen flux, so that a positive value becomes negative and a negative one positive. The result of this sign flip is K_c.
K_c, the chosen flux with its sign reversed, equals -4.0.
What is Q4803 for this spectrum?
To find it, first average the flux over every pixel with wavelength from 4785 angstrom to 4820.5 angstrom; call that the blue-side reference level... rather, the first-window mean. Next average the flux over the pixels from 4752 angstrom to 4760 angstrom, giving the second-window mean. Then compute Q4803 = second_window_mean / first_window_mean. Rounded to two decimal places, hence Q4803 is 0.99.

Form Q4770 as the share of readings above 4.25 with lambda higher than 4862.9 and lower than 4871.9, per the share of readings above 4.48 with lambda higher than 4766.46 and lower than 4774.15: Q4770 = 1.3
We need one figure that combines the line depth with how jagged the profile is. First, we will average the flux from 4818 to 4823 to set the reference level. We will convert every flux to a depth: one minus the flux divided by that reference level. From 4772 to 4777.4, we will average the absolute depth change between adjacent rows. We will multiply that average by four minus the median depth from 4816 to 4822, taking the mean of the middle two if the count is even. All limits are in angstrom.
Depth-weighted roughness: 0.36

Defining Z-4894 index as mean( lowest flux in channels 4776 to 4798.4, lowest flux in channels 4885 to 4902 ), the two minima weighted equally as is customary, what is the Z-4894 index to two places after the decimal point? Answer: 3.78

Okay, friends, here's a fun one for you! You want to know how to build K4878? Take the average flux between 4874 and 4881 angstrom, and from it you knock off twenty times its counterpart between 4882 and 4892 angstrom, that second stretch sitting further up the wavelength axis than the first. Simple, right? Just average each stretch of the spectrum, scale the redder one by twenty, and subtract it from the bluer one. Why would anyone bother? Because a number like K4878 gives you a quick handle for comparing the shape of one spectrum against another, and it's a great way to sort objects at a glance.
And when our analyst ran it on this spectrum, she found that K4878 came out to -74.0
